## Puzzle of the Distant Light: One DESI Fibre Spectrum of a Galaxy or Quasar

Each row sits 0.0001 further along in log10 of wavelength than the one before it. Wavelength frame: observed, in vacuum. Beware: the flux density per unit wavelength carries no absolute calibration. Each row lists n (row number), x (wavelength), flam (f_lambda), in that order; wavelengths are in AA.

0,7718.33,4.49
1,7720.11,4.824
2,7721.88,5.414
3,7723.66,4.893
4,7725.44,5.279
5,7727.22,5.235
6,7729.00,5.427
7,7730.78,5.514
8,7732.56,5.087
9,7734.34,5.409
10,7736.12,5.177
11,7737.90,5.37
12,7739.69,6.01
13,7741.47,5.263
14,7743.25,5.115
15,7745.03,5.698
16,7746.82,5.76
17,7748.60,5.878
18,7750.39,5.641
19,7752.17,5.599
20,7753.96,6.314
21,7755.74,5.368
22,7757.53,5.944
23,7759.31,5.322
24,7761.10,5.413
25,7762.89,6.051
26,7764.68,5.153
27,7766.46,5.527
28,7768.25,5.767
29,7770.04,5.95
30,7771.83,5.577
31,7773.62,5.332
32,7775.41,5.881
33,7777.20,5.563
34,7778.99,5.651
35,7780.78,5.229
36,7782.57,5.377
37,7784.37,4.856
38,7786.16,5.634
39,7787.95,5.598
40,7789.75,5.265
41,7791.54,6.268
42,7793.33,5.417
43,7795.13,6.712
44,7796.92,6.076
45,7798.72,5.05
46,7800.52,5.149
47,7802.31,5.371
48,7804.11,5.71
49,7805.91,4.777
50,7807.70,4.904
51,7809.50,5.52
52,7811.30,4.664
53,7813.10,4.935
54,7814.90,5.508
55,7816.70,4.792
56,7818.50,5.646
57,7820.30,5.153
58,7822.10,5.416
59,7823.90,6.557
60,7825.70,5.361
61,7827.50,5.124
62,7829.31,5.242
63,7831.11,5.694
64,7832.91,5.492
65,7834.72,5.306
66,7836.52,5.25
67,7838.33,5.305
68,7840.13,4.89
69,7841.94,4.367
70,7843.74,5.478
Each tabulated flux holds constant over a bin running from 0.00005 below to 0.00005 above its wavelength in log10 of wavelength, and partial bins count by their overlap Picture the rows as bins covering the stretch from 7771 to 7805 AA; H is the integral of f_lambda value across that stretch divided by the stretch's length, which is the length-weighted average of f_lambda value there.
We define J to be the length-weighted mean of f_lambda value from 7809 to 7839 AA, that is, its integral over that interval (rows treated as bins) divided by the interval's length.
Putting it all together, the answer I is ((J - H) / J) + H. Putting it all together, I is 5.52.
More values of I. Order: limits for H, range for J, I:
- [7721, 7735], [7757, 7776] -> 5.34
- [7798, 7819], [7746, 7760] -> 5.26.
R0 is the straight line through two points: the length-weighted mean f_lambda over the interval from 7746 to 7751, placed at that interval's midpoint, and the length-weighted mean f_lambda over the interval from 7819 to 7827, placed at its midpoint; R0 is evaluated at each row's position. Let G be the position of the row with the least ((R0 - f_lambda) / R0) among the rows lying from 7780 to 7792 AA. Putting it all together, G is 7791.54 AA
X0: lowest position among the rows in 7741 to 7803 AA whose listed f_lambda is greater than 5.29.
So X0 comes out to 7745.03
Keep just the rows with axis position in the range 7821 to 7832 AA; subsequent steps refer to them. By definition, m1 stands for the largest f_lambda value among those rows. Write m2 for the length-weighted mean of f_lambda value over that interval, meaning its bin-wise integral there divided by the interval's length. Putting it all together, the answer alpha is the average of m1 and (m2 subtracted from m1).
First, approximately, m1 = 6.557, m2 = 5.56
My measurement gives 3.78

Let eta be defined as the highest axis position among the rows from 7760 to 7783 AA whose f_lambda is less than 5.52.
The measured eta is 7782.57 AA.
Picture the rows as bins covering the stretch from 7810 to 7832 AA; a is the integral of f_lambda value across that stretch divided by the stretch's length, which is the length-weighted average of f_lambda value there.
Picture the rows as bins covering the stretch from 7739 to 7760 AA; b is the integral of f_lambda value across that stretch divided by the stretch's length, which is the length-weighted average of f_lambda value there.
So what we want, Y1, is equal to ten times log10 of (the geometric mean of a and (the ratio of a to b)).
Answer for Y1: 3.51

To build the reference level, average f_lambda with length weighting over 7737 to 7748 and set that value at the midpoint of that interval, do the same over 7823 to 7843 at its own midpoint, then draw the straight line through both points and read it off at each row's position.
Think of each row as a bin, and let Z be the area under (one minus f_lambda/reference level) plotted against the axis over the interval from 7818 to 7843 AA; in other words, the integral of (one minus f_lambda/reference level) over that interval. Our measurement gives -0.02 AA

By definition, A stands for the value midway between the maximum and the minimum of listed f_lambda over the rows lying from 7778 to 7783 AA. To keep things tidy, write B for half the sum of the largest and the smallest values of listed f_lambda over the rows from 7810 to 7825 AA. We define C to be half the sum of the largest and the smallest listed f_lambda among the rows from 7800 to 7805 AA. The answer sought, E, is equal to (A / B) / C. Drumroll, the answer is 0.179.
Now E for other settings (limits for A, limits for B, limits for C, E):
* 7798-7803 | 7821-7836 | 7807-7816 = 0.175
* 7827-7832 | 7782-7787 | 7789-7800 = 0.175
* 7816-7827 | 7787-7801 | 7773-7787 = 0.180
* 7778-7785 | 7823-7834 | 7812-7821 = 0.172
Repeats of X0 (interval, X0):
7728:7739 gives 7729.00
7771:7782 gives 7771.83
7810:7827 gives 7814.90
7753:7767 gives 7753.96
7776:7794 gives 7777.20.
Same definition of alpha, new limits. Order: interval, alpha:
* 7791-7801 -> 3.82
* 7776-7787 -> 2.95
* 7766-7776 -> 3.11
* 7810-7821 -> 3.08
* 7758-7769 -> 3.27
